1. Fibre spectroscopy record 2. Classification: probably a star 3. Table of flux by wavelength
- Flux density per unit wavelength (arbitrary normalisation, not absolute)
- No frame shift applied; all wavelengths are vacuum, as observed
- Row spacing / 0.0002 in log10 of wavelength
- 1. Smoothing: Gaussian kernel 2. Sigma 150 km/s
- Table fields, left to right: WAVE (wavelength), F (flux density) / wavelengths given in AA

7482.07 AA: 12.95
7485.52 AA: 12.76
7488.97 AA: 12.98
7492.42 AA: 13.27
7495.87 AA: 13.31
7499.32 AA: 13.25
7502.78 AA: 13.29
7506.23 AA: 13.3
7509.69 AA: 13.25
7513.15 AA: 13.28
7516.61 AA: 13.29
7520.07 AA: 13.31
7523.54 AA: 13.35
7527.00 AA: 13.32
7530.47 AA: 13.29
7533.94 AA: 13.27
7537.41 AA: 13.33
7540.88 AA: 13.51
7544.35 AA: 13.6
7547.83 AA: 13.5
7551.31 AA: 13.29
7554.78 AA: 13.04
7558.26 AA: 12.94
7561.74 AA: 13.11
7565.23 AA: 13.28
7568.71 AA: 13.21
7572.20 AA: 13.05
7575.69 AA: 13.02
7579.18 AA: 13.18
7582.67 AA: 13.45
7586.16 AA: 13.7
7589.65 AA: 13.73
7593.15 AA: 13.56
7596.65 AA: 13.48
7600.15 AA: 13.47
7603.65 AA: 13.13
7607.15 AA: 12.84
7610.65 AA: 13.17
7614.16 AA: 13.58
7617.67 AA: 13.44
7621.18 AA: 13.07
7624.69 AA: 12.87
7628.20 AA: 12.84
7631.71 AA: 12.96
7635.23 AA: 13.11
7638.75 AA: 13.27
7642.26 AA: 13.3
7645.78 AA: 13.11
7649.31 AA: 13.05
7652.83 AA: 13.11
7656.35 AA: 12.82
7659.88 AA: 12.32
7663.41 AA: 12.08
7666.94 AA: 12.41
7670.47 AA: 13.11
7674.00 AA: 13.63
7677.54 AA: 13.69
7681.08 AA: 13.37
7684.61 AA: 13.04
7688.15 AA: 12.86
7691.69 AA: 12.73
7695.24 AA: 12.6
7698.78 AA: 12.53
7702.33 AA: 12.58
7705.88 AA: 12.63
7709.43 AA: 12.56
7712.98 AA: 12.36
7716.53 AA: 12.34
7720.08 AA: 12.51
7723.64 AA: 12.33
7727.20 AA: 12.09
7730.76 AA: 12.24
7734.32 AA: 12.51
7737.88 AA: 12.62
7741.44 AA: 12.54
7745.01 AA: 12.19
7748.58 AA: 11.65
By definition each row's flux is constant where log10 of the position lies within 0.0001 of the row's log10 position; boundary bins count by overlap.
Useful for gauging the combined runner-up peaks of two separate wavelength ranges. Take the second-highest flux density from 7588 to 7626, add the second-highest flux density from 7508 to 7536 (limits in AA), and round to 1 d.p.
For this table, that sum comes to 26.9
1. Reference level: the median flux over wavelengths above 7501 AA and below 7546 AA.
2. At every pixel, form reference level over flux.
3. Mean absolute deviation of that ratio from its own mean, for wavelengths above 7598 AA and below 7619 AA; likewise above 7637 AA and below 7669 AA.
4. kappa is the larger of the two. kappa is 0.031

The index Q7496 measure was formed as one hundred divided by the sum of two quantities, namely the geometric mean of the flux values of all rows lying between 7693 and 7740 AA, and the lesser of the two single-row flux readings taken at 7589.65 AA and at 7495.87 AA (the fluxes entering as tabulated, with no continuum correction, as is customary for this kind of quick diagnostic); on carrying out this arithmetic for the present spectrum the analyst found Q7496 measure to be 3.88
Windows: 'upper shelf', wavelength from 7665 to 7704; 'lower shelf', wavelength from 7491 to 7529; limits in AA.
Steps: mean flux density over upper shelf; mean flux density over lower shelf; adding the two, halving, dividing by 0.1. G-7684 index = 131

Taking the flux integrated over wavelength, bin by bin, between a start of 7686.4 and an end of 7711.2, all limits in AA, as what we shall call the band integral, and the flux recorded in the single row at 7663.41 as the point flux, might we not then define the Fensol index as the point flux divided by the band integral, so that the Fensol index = 0.039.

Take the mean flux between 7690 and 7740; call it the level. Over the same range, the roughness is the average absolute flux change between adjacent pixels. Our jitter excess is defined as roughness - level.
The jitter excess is -12.34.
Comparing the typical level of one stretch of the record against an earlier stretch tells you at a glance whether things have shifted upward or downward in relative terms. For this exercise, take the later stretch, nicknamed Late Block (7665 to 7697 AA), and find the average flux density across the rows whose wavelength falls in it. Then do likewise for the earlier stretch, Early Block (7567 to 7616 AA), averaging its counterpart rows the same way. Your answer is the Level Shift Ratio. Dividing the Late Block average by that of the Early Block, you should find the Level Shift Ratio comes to 0.979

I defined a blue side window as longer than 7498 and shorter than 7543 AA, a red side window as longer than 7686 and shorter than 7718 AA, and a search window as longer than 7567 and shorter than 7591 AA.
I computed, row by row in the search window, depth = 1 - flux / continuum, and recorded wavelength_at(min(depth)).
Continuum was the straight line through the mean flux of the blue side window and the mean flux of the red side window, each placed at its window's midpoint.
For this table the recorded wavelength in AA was 7589.65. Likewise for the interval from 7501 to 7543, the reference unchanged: 7540.88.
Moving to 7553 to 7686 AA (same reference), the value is 7677.54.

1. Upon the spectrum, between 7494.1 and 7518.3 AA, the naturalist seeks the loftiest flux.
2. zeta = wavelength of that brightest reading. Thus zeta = 7495.87 AA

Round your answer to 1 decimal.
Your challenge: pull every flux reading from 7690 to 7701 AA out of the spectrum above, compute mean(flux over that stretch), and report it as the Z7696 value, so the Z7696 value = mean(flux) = 12.6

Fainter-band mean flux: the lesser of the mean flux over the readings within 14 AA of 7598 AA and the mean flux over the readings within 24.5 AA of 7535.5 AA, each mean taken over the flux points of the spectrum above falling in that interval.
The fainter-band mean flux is 13.3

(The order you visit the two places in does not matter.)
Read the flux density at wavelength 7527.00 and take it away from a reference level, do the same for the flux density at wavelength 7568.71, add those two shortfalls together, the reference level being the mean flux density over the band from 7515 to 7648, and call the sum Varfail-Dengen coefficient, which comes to 0.0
